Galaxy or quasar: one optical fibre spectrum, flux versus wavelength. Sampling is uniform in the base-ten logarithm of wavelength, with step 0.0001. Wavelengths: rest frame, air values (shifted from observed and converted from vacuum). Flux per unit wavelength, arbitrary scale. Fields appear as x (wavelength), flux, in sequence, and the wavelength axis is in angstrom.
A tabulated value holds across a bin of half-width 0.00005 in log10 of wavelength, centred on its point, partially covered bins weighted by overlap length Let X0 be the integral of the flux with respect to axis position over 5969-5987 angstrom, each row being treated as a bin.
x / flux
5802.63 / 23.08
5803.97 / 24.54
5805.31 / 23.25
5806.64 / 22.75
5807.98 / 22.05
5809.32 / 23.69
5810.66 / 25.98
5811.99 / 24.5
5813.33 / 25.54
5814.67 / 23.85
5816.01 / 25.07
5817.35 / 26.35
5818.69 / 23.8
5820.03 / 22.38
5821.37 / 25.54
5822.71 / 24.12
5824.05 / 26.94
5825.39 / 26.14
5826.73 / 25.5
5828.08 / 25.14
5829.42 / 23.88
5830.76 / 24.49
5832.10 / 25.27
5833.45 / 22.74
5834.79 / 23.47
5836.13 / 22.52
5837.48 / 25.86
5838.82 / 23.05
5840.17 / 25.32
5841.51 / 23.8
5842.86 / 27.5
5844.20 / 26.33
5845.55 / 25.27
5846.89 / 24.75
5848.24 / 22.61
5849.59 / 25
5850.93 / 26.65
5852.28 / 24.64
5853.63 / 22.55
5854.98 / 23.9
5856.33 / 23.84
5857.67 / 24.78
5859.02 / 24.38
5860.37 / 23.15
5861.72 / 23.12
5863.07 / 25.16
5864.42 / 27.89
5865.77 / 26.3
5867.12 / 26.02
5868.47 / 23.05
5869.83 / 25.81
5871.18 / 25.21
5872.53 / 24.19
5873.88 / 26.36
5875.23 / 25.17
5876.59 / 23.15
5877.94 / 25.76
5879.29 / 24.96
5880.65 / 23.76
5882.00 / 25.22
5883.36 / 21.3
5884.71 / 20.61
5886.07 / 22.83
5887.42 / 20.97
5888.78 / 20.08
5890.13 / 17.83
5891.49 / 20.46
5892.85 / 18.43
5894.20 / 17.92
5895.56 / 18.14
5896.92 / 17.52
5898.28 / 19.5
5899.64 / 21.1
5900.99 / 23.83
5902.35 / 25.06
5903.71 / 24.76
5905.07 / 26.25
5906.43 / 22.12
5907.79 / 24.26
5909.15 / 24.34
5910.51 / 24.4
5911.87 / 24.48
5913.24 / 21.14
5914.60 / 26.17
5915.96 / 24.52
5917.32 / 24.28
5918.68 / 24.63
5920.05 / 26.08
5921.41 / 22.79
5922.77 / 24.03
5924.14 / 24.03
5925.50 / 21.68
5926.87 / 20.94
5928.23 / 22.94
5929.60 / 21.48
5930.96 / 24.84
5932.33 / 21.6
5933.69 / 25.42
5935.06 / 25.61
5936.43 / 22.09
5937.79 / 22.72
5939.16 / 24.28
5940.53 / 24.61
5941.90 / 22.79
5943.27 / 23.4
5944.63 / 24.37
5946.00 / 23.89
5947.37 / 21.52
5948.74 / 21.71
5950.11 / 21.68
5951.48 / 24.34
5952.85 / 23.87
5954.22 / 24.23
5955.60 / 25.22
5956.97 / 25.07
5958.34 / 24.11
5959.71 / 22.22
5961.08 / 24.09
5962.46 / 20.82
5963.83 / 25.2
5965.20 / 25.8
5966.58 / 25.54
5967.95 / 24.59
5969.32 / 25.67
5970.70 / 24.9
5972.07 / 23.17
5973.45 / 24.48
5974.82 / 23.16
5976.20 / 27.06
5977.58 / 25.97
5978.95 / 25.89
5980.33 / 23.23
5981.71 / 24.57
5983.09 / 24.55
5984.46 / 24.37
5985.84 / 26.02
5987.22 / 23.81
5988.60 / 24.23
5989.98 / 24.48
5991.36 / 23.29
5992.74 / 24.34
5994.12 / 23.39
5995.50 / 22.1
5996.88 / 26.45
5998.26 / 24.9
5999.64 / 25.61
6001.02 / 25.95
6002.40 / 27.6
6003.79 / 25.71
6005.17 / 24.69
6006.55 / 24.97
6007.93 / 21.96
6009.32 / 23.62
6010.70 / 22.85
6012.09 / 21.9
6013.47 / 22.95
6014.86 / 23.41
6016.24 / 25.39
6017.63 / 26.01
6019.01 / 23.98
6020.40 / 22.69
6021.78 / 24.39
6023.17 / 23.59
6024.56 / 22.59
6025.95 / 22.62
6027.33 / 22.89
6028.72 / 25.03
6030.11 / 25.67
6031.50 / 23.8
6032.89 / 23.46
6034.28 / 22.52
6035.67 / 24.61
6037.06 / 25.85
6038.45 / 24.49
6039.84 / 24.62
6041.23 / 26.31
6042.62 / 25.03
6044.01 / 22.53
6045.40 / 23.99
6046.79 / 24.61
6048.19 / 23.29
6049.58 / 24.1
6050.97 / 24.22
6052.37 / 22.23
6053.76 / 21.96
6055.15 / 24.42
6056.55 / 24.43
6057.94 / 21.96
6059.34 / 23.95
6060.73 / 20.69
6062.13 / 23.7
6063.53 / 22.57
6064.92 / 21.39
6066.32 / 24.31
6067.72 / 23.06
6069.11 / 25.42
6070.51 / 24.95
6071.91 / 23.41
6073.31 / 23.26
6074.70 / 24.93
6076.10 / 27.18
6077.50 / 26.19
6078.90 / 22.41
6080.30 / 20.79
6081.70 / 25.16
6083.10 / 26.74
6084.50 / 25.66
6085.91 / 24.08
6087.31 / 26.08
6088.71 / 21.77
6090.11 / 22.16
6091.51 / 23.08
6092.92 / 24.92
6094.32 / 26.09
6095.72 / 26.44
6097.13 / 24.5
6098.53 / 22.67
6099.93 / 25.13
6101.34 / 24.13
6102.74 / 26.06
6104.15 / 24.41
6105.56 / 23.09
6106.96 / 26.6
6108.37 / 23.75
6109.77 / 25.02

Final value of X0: 446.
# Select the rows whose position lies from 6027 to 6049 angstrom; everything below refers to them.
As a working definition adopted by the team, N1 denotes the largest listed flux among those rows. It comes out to 26.31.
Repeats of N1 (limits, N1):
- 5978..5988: 26.02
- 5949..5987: 27.06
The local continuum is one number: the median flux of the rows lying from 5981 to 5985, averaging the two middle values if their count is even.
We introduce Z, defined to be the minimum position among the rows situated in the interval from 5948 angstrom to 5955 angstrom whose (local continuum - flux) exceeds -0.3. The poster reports 5948.74 angstrom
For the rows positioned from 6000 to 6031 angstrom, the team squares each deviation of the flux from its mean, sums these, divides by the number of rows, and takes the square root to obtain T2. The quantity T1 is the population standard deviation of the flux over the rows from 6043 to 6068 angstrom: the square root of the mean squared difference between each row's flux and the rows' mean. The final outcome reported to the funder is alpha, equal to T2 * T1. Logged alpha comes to 1.73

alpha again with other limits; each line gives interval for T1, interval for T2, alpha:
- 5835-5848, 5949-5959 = 1.62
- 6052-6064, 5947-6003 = 1.85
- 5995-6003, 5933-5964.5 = 2.34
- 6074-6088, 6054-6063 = 2.65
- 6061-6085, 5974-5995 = 2.03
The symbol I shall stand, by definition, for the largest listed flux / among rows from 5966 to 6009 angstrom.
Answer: 27.6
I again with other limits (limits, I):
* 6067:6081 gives 27.18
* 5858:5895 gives 27.89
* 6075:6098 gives 27.18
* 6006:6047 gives 26.31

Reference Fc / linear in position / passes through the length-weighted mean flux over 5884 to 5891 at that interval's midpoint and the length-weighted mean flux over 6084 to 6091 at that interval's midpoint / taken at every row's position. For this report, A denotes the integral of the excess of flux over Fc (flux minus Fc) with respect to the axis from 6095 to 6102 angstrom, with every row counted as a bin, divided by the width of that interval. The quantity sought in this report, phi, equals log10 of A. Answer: -0.28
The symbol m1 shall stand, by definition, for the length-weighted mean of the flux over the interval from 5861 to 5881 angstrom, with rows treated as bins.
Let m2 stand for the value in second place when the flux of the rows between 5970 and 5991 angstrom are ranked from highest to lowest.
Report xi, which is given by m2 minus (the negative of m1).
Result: 51.1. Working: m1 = 25.1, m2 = 26.02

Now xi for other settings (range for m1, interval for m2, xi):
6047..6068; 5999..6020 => 49.1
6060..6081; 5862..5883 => 50.0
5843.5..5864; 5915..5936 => 50.1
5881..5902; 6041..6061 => 45.5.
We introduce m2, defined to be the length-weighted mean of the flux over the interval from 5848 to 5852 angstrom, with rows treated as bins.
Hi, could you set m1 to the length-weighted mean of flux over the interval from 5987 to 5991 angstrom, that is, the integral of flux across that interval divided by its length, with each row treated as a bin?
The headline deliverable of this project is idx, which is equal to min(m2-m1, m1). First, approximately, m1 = 24.1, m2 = 25.0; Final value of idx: 0.9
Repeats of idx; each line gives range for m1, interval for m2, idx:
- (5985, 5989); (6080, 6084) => 0.0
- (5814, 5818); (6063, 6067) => -2.3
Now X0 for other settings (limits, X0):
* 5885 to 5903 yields 365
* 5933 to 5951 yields 421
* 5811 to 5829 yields 450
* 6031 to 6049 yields 436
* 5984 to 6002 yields 443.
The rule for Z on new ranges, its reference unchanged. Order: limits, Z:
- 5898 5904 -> 5898.28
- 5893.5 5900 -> 5894.20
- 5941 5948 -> 5941.90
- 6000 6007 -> 6005.17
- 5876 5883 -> 5876.59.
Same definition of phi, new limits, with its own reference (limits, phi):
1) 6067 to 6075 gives -0.27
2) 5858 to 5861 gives 0.59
